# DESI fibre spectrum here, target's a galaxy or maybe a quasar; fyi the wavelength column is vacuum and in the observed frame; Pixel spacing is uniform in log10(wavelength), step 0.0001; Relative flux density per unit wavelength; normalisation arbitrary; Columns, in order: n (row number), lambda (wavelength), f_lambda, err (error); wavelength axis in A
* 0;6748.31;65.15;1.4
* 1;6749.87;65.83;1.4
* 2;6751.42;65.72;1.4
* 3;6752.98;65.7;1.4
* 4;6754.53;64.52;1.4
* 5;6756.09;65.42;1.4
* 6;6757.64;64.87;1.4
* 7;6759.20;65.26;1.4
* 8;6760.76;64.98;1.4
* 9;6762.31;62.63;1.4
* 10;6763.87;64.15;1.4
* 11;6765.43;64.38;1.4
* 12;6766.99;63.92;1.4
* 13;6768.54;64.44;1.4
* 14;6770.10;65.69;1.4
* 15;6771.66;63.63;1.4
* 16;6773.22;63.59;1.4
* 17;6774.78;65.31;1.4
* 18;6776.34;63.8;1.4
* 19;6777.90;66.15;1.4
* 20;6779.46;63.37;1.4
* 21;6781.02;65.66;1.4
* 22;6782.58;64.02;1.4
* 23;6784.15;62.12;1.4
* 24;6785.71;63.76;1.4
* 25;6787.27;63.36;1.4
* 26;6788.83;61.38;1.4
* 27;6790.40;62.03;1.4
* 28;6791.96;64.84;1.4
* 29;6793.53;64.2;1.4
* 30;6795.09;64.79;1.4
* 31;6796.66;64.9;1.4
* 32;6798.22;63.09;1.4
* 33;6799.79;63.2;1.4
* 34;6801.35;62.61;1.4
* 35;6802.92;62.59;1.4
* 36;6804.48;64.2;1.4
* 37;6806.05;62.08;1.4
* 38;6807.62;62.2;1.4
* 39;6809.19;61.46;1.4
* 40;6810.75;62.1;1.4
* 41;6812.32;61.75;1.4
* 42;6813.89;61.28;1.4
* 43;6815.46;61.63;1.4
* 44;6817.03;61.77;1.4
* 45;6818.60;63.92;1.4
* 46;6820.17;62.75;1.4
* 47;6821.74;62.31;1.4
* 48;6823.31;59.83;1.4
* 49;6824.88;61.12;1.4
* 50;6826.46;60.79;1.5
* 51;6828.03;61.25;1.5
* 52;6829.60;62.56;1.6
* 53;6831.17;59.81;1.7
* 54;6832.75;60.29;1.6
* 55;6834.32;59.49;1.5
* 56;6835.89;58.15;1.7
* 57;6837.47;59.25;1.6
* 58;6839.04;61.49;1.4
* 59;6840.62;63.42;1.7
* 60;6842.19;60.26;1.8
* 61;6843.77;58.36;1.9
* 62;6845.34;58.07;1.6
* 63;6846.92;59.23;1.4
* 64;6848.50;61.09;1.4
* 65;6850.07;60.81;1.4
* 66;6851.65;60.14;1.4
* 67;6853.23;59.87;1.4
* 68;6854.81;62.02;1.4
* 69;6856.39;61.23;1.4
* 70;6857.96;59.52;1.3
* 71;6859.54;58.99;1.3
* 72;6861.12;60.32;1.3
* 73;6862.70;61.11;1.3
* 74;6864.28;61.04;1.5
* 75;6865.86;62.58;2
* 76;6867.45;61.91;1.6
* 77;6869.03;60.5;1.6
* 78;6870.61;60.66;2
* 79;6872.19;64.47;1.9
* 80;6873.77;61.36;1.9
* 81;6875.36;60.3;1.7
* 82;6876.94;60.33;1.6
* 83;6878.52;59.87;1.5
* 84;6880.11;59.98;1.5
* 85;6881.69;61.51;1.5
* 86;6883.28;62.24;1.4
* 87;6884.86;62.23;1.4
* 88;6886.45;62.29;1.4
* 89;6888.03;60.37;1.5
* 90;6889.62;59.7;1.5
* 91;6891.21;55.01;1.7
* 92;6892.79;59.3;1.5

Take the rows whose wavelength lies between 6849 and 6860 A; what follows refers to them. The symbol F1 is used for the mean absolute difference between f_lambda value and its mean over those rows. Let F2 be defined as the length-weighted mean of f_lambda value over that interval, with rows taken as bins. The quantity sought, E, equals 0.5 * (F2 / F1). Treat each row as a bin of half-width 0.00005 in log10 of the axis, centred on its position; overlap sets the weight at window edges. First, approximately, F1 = 0.84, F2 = 60.5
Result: 36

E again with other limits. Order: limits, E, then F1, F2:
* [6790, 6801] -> 34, 0.94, 63.9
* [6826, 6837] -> 29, 1.03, 60.3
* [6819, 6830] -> 35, 0.88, 61.6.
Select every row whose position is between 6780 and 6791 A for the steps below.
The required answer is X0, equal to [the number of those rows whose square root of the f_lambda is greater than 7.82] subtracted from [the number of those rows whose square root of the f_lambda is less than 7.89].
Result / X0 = -4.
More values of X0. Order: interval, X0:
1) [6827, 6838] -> 4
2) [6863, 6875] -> 1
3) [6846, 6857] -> 5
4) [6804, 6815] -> -1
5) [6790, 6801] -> -6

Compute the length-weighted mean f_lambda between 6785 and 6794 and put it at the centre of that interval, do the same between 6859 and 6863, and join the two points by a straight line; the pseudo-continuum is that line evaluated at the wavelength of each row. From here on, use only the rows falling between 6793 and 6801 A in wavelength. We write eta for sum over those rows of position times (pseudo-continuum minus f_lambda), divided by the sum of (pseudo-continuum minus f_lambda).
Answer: 6795.8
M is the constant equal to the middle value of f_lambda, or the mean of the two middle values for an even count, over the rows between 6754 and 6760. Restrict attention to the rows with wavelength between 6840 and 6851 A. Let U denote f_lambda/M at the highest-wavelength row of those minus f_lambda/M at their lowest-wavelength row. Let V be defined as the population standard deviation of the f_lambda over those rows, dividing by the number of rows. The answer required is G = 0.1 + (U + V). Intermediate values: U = -0.040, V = 1.7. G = 1.77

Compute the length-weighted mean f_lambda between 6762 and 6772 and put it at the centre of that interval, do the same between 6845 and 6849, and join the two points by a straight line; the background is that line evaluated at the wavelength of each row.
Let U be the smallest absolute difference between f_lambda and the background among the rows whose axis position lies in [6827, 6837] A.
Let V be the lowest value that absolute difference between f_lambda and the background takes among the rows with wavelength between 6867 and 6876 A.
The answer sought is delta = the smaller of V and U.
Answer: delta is 0.034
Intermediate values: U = 0.03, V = 2.42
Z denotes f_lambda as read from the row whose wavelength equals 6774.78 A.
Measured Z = 65.31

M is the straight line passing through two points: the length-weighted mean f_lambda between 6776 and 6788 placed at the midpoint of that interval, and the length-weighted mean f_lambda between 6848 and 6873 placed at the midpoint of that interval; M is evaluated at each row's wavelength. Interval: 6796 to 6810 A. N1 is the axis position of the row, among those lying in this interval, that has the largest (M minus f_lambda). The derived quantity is 6809.19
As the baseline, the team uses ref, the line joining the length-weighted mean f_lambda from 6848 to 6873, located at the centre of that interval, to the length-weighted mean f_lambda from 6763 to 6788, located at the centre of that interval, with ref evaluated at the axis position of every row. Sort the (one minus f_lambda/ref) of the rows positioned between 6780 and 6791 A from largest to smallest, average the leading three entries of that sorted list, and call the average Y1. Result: 0.030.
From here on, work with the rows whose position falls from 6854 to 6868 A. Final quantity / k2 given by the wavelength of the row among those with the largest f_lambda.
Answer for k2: 6865.86 A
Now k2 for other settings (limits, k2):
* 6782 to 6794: 6791.96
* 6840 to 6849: 6840.62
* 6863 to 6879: 6872.19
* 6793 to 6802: 6796.66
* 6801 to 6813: 6804.48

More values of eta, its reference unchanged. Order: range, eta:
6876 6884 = 6881.4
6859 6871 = 6867.3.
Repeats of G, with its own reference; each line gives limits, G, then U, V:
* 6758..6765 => 1.11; -0.017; 1.0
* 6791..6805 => 0.99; -0.010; 0.9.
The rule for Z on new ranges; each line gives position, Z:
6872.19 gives 64.47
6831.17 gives 59.81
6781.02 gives 65.66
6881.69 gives 61.51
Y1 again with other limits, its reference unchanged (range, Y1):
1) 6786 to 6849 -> 0.057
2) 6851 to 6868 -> 0.028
